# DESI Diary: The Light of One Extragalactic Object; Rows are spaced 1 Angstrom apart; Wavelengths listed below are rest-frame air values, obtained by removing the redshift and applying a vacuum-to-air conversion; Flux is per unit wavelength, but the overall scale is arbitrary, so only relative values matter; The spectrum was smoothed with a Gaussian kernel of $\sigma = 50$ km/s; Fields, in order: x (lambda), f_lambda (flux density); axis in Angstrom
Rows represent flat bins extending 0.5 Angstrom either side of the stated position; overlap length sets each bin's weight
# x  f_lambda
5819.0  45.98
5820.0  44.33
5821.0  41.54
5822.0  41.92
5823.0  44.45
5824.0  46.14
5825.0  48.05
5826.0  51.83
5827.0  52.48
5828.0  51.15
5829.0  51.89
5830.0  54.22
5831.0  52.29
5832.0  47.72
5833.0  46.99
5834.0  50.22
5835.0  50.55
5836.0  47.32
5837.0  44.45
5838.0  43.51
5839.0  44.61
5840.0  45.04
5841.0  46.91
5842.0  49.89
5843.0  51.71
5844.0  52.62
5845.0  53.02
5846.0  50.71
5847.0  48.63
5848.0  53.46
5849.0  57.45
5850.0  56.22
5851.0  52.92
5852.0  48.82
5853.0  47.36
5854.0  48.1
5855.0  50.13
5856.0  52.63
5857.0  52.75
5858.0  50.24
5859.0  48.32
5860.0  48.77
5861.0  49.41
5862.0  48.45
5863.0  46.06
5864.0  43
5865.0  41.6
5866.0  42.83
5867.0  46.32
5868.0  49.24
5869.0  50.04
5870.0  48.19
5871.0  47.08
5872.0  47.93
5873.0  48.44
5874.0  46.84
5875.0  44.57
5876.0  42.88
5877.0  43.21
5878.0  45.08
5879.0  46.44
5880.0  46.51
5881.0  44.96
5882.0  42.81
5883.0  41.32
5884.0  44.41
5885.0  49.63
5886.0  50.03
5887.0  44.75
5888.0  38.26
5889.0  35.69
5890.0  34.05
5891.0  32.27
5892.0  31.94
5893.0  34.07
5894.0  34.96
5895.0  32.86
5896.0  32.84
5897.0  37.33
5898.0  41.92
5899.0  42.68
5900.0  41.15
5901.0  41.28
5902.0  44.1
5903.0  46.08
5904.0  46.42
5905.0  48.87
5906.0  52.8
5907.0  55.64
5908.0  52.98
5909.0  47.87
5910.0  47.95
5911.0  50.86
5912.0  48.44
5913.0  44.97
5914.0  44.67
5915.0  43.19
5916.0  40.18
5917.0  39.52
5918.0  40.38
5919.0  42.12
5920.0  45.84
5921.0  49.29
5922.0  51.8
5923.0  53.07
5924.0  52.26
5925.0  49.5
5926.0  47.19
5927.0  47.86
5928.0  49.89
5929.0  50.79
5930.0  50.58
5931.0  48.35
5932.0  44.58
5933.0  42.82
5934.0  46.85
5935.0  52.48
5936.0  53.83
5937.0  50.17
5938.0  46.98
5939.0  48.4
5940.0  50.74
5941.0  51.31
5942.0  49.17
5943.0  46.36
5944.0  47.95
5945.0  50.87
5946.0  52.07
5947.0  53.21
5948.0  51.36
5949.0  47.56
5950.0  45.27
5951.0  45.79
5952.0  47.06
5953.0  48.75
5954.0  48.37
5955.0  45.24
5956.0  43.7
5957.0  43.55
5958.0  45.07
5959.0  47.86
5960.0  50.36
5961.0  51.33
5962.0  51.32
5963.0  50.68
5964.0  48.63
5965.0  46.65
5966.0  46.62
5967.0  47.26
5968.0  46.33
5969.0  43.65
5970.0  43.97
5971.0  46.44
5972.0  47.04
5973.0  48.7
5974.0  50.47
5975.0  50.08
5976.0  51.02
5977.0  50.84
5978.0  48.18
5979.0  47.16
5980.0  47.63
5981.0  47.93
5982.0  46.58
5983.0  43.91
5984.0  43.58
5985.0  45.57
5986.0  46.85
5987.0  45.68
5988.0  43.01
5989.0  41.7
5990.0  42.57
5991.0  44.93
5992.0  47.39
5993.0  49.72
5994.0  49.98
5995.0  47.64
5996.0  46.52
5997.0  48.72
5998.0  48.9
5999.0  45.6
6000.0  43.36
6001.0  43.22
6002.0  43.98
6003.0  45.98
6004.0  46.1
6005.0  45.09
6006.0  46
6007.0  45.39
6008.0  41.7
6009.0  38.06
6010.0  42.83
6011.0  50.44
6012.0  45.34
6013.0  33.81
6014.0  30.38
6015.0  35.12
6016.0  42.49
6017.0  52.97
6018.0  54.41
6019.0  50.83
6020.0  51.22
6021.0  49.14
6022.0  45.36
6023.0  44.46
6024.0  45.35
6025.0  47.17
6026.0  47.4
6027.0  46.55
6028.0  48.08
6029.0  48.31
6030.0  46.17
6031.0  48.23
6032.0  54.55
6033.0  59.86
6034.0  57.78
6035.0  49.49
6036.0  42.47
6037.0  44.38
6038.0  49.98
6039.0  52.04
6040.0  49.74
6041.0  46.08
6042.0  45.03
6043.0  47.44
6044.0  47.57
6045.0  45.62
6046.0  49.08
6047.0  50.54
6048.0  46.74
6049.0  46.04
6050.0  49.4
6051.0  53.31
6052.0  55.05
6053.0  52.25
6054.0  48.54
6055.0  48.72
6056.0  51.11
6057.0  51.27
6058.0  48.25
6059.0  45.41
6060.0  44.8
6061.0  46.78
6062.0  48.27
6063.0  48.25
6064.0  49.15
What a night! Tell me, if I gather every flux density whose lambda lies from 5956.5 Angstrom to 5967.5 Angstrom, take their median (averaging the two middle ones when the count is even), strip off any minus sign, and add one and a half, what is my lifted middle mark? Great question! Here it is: 49.4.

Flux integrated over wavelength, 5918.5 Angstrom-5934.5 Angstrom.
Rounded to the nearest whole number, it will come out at 773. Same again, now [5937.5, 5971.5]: 1630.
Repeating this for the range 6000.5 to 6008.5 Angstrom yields 357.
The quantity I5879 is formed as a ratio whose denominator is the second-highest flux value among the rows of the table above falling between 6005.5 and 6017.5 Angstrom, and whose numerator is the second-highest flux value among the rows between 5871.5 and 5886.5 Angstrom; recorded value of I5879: 0.98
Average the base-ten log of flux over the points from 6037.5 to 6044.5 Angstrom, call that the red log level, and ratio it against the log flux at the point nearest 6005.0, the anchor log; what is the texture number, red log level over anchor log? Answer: 1.02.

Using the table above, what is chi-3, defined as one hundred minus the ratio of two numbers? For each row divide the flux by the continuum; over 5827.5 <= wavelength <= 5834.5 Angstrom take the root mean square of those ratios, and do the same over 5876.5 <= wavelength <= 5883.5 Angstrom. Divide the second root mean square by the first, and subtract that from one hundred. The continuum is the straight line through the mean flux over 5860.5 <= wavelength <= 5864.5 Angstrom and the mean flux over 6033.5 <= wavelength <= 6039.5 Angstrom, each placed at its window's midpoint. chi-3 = 99.1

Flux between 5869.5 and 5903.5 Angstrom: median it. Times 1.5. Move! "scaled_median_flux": 64.6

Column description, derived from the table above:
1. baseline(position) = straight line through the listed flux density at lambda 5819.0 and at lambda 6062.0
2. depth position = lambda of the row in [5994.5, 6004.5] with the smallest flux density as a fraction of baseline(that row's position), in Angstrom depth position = 6001.0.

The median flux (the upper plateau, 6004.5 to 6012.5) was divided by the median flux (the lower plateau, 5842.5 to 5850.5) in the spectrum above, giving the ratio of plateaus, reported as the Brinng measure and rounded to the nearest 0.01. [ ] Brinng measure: 0.86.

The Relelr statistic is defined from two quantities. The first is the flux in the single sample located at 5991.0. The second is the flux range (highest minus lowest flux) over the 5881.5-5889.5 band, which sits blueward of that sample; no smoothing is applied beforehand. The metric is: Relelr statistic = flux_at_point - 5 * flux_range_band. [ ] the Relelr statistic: -27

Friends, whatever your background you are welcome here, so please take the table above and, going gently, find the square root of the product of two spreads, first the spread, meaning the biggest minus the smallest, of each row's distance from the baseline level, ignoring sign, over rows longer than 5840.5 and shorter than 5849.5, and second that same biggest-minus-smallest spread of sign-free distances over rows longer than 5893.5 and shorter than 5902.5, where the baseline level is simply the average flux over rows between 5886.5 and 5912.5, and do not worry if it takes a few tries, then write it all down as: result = 10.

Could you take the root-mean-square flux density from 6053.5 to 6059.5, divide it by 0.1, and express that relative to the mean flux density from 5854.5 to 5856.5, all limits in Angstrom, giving 9.5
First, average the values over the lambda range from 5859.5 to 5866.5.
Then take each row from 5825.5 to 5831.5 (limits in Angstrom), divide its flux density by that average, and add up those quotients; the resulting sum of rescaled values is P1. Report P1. 6.86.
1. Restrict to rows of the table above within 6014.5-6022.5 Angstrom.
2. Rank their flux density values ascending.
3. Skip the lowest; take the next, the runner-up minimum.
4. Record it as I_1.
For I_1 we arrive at 42.49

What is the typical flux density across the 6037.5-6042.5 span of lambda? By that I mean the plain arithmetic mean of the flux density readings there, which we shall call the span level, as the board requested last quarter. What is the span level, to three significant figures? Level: 48.6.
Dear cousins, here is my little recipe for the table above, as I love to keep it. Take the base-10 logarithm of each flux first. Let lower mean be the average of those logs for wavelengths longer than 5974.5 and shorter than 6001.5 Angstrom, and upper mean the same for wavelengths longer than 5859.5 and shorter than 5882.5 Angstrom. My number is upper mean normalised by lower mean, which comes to 1.00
